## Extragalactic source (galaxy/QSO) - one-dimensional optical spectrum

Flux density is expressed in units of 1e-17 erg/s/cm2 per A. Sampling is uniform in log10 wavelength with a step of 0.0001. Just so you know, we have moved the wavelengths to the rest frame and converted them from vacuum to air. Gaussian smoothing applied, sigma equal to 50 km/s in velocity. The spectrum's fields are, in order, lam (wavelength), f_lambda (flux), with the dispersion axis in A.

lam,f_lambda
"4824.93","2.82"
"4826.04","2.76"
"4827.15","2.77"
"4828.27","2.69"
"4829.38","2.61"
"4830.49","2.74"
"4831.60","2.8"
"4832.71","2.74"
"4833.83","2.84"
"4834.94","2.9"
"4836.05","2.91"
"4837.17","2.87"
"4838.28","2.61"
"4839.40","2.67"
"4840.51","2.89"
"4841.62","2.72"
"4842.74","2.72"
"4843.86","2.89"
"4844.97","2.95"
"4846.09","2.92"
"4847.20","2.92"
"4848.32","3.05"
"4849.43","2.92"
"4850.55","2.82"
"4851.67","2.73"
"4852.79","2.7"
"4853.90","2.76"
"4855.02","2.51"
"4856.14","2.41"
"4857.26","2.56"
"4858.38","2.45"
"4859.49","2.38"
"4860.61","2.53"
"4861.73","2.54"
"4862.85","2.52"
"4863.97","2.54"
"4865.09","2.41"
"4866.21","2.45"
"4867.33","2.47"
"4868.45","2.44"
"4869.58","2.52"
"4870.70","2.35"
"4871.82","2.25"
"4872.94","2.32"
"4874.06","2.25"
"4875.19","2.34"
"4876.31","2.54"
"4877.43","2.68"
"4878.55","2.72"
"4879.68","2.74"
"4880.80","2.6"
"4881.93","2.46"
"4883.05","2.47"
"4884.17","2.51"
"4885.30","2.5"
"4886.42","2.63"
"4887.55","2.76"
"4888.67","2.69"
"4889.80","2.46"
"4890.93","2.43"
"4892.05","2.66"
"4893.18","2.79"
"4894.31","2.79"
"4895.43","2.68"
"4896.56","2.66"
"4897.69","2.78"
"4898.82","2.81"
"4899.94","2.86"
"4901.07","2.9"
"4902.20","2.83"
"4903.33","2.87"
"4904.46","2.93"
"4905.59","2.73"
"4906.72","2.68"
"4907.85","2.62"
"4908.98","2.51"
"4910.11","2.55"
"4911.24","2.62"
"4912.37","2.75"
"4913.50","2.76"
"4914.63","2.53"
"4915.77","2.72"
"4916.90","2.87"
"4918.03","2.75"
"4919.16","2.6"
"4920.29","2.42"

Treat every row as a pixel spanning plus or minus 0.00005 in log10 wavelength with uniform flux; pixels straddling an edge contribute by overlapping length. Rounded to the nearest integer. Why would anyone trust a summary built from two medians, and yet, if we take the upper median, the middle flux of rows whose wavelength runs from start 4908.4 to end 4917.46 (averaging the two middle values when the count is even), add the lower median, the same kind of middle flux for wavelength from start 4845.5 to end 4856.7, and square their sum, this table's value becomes 30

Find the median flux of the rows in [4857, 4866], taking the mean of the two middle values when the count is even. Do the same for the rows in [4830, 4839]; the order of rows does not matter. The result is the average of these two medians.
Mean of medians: 2.67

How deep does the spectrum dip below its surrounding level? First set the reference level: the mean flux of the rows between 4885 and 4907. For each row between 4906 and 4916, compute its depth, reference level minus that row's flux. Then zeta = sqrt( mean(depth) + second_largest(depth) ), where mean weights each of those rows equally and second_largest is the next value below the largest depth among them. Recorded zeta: 0.53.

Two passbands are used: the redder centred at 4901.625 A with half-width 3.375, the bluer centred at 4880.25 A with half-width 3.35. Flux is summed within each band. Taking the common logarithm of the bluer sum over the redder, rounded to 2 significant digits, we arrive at -0.040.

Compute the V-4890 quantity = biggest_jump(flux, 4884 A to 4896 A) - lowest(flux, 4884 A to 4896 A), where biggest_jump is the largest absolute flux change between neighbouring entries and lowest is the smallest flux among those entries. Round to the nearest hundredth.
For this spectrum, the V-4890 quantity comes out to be -2.20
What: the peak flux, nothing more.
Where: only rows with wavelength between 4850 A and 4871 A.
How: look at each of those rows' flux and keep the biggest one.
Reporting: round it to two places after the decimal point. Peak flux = 2.82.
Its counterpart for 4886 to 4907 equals 2.93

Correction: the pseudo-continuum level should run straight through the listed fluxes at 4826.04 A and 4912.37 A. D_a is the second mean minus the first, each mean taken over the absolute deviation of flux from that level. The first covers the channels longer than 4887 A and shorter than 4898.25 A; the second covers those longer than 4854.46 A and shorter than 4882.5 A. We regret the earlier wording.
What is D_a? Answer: 0.17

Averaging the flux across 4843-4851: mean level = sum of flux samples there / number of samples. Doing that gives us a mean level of 2.92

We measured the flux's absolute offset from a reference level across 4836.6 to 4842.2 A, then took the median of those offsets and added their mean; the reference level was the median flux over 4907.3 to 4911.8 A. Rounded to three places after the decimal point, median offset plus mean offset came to 0.302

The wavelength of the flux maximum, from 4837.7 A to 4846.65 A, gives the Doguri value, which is 4844.97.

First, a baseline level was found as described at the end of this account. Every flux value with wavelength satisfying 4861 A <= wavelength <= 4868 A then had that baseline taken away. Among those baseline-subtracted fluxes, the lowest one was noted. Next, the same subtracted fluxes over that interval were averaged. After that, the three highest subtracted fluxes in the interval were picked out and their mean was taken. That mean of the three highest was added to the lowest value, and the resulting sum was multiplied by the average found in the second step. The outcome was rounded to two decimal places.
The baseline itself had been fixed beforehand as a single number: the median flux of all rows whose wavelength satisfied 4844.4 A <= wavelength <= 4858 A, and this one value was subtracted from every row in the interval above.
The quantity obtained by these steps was 0.19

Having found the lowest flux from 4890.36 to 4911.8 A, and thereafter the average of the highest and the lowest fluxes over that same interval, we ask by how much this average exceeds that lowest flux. 0.25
